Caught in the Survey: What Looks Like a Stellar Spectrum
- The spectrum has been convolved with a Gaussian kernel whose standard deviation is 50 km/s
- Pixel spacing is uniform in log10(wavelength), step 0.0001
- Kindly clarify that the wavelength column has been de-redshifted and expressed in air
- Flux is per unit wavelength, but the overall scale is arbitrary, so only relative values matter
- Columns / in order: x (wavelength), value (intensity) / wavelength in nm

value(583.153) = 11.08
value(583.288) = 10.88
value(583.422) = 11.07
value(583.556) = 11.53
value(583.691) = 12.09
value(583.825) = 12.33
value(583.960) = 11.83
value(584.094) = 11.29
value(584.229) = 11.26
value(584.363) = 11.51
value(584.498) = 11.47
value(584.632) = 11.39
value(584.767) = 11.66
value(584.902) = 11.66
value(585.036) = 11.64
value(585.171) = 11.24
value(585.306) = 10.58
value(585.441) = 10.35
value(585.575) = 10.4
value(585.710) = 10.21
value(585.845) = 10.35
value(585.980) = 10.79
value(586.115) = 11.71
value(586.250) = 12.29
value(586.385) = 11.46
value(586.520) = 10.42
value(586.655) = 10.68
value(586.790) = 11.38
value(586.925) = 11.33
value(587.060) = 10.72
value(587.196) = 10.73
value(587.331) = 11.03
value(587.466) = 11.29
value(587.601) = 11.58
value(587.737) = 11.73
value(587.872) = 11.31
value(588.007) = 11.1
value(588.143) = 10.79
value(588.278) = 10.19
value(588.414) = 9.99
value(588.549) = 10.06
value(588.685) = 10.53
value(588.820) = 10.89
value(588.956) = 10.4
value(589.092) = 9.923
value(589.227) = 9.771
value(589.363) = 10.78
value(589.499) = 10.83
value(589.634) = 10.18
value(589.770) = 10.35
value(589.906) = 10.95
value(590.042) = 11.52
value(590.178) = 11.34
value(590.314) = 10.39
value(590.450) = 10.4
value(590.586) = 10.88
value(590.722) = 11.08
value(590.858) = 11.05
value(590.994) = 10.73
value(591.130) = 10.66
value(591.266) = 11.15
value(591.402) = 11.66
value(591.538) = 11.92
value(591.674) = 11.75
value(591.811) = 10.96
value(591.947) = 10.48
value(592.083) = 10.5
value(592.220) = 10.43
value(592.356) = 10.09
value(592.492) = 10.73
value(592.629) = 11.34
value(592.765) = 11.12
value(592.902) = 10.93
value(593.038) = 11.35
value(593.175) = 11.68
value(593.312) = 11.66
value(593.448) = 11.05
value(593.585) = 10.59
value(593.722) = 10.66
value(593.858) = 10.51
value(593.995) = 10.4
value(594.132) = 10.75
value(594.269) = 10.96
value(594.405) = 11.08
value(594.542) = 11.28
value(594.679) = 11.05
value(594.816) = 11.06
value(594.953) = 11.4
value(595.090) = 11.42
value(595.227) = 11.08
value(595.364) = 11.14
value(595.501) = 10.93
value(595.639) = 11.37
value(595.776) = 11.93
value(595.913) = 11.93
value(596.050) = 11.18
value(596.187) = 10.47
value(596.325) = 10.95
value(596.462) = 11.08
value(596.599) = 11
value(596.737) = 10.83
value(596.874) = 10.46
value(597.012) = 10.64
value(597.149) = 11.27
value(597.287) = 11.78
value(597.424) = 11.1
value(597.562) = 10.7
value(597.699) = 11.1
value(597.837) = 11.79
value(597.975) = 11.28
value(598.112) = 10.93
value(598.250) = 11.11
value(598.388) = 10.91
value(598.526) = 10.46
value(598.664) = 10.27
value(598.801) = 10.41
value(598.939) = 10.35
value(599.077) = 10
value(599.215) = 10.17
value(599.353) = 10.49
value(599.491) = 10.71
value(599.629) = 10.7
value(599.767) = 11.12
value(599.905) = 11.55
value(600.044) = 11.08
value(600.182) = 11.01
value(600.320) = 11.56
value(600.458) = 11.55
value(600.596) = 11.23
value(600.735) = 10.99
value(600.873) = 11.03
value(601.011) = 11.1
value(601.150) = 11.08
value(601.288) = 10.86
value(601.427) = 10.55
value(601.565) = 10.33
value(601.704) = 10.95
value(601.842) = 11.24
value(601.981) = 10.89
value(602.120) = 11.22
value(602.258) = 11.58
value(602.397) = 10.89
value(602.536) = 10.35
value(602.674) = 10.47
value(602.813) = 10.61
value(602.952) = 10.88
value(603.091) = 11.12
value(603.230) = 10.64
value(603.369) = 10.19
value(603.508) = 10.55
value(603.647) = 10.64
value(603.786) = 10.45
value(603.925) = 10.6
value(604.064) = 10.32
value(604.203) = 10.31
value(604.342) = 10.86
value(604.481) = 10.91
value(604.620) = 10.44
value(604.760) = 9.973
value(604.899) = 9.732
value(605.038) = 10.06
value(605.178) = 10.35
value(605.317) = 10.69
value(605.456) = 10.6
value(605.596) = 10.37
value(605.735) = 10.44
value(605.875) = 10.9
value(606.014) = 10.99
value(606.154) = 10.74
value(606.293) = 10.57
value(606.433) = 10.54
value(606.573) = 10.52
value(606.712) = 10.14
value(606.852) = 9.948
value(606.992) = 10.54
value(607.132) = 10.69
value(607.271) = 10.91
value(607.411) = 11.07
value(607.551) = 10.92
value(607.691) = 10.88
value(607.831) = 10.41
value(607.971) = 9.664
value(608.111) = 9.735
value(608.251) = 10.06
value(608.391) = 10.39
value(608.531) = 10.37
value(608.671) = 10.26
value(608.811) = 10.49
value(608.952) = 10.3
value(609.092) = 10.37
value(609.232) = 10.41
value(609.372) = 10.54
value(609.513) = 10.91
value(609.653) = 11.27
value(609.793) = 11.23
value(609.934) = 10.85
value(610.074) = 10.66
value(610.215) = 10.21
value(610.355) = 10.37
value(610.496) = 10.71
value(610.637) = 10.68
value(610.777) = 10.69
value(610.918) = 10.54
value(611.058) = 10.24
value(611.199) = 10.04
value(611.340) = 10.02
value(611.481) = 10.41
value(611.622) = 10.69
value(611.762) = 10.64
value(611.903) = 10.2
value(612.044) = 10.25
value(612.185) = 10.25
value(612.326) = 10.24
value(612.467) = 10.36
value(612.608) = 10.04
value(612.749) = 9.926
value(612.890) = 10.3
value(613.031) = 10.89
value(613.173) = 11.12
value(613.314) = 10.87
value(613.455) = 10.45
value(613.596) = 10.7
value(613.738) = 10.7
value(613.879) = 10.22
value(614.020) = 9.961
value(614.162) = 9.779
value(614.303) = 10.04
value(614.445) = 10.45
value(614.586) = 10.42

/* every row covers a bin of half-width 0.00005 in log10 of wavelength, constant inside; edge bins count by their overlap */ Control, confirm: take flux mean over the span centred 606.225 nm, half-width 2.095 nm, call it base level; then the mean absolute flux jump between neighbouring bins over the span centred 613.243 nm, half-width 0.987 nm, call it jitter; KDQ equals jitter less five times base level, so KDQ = -52.1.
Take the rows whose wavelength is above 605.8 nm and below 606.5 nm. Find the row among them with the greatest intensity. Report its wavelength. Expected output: 606.014 nm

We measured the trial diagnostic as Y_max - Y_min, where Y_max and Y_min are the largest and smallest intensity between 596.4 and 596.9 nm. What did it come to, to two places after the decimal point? 0.62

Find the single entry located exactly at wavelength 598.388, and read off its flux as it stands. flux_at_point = 10.91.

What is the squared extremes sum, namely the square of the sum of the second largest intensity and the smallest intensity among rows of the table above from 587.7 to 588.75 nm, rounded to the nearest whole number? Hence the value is 454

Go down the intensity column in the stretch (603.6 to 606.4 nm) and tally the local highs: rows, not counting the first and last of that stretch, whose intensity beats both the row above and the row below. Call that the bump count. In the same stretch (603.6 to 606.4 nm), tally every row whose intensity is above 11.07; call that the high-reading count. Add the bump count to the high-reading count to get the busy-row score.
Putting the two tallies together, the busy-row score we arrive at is 4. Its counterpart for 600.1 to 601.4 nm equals 7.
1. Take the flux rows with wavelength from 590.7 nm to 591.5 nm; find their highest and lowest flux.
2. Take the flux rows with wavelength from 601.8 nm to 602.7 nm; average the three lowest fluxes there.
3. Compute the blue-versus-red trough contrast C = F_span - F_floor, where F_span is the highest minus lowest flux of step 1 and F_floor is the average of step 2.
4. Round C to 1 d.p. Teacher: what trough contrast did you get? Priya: -9.6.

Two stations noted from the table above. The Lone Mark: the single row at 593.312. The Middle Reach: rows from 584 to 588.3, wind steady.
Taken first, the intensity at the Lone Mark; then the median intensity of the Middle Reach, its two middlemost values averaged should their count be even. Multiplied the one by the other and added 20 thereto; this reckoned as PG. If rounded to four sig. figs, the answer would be 151.5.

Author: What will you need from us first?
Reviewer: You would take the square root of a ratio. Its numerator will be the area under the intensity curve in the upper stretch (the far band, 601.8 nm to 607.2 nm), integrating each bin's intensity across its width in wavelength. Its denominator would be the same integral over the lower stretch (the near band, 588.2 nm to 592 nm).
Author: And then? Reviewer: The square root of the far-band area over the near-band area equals 1.2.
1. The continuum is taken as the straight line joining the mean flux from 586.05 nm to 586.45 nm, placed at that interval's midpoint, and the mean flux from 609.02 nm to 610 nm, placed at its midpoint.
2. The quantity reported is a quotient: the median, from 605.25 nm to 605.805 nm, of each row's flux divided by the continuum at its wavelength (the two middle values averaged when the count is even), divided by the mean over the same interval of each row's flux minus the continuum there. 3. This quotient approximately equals -2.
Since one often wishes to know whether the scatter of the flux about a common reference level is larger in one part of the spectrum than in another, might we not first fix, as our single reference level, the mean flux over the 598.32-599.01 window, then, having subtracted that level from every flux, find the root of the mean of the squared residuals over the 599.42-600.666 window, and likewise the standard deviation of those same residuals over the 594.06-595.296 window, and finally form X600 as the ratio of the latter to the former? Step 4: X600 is 0.3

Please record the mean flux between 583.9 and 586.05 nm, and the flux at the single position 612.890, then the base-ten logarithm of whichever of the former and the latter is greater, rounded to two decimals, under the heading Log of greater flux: 1.05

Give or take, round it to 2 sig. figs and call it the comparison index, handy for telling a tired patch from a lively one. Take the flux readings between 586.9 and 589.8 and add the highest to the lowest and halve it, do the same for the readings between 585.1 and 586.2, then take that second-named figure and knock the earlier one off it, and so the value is 0.21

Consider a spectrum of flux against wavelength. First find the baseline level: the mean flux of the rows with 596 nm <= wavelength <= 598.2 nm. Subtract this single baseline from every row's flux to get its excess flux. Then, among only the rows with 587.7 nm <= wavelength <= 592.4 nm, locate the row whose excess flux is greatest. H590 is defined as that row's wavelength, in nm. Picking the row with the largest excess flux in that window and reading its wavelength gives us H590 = 591.538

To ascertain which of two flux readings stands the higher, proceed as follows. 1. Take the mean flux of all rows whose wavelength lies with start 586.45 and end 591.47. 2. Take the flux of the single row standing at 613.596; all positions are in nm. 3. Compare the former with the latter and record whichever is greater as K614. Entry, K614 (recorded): 10.8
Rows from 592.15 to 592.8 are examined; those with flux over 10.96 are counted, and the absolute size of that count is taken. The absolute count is 2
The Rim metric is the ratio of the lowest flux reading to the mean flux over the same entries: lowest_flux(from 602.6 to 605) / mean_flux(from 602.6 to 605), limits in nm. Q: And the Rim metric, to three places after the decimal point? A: 0.926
